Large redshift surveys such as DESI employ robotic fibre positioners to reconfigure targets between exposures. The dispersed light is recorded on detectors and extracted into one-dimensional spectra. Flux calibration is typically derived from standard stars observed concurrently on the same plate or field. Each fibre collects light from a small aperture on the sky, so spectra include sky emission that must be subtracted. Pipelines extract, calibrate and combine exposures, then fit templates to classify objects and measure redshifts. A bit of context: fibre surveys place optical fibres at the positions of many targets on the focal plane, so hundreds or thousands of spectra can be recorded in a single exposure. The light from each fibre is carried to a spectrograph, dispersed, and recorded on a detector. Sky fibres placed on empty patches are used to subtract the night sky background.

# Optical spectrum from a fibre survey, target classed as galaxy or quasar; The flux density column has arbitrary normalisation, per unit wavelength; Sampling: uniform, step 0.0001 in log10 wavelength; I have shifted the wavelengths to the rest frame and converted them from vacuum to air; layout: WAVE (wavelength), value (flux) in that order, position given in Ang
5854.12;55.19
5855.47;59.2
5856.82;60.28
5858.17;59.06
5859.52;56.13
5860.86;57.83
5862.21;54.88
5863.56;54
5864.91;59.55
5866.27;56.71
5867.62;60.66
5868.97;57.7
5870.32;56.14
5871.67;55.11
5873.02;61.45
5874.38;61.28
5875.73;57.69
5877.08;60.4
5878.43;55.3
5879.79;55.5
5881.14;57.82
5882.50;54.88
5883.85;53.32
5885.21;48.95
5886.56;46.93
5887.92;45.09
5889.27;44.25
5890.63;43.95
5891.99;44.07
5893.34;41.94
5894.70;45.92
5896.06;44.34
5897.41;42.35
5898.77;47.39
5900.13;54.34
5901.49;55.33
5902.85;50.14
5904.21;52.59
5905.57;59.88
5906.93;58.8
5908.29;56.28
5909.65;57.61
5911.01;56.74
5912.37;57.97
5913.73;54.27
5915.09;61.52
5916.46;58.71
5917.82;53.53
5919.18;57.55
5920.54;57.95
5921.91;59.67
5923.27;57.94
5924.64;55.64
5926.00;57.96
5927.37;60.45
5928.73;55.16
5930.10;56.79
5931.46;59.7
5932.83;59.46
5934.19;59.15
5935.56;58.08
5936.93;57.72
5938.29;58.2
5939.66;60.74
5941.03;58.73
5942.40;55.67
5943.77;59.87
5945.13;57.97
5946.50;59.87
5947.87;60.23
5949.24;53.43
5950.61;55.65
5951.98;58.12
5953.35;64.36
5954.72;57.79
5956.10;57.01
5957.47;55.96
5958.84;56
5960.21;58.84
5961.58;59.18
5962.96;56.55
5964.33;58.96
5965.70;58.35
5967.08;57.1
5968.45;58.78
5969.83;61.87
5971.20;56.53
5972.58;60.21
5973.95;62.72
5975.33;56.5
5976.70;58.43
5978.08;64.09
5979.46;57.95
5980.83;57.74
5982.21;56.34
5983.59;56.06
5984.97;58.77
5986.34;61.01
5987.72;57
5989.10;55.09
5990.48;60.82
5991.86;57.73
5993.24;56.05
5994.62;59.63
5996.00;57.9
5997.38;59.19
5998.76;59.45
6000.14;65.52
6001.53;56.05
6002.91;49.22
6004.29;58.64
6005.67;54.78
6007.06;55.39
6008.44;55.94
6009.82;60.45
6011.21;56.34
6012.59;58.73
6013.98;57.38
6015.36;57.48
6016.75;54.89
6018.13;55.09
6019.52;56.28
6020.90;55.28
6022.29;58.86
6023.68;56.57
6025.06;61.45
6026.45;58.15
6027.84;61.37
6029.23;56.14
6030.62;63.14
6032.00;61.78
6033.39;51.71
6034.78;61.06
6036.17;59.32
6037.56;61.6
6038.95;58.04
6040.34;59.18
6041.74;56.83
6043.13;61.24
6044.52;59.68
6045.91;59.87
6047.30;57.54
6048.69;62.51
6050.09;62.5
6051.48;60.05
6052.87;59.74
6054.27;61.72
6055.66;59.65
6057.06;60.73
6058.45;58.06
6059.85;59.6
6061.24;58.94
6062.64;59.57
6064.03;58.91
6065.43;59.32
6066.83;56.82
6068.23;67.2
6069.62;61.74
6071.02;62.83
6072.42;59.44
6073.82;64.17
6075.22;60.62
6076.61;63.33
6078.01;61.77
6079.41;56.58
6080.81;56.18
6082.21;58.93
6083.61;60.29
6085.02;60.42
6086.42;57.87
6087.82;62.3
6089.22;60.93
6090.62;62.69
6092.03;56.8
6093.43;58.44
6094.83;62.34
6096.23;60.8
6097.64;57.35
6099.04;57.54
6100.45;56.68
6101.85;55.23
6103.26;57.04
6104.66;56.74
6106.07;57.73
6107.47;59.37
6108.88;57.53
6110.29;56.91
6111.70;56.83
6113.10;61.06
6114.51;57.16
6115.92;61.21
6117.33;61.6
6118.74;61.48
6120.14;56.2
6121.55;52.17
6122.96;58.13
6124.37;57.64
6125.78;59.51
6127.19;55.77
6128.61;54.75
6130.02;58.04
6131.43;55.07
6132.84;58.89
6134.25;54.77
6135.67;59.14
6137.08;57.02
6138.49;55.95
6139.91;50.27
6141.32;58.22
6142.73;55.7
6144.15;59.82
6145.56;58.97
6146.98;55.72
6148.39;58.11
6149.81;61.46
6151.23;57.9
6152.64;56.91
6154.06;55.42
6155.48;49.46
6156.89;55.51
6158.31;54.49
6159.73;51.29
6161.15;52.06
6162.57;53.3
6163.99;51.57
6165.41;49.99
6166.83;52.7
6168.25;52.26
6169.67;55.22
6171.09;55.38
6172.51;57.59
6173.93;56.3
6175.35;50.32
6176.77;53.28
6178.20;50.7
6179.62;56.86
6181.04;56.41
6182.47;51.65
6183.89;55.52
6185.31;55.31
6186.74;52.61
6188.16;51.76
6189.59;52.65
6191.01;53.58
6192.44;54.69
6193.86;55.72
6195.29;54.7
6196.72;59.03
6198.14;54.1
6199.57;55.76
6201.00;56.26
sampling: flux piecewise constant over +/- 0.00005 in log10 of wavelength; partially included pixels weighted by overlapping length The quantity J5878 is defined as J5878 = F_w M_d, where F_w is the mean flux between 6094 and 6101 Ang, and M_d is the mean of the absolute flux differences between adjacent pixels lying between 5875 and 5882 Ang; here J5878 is 152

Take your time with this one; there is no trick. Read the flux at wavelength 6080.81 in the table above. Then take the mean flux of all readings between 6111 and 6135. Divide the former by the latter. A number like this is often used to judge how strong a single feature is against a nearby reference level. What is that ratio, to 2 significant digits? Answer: 0.97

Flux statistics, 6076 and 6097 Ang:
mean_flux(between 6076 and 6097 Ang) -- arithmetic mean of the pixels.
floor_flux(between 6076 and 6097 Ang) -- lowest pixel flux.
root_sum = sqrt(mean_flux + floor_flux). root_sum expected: 10.78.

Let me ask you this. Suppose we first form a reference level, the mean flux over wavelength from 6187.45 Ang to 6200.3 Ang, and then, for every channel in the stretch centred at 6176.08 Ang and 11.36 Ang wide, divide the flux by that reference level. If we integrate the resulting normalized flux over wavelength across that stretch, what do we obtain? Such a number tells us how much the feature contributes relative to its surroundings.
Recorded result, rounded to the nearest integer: 11 Ang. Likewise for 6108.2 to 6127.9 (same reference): 21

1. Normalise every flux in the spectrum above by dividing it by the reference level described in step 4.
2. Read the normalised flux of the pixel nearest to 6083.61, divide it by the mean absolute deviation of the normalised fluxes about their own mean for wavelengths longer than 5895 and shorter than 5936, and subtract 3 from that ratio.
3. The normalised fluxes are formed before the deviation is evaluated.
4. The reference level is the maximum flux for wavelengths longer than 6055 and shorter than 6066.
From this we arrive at 15.1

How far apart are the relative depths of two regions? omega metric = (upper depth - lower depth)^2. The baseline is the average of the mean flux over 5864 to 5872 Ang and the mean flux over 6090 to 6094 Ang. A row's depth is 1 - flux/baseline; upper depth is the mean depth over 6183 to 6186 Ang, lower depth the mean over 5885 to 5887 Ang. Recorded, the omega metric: 0.016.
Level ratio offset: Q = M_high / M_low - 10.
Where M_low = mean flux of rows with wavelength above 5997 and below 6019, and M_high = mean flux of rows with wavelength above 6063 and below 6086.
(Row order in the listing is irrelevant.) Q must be -8.94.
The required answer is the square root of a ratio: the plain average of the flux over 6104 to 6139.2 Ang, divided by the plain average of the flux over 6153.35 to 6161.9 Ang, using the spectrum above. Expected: 1.04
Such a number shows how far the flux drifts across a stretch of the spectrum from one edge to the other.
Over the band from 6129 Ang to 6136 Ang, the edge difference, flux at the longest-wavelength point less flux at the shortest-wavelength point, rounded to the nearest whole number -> 1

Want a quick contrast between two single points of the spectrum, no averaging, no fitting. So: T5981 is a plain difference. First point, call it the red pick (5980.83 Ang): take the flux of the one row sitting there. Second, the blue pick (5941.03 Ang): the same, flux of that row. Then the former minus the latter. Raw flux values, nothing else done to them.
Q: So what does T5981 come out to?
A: -1.0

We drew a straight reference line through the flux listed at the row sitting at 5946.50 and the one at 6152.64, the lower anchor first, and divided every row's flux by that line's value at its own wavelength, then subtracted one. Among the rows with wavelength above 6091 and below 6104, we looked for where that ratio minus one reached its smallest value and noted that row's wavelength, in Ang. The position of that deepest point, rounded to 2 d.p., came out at 6101.85 Ang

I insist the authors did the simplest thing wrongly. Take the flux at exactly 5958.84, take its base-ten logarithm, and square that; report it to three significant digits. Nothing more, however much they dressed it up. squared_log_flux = 3.06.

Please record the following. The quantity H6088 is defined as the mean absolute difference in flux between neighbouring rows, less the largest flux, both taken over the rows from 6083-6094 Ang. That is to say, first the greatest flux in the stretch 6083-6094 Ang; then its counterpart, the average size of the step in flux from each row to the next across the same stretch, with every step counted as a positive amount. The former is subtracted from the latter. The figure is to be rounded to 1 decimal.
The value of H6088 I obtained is -60.2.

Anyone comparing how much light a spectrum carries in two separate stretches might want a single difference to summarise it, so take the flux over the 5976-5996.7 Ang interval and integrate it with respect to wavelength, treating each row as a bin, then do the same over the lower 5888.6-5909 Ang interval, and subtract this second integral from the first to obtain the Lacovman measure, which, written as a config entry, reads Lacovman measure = 198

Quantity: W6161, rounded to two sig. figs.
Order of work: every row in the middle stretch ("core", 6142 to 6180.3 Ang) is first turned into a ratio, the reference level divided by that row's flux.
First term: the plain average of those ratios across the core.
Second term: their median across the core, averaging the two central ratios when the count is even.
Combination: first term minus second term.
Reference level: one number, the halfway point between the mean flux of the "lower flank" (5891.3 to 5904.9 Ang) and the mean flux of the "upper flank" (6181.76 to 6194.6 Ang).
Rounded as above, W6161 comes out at 0.014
